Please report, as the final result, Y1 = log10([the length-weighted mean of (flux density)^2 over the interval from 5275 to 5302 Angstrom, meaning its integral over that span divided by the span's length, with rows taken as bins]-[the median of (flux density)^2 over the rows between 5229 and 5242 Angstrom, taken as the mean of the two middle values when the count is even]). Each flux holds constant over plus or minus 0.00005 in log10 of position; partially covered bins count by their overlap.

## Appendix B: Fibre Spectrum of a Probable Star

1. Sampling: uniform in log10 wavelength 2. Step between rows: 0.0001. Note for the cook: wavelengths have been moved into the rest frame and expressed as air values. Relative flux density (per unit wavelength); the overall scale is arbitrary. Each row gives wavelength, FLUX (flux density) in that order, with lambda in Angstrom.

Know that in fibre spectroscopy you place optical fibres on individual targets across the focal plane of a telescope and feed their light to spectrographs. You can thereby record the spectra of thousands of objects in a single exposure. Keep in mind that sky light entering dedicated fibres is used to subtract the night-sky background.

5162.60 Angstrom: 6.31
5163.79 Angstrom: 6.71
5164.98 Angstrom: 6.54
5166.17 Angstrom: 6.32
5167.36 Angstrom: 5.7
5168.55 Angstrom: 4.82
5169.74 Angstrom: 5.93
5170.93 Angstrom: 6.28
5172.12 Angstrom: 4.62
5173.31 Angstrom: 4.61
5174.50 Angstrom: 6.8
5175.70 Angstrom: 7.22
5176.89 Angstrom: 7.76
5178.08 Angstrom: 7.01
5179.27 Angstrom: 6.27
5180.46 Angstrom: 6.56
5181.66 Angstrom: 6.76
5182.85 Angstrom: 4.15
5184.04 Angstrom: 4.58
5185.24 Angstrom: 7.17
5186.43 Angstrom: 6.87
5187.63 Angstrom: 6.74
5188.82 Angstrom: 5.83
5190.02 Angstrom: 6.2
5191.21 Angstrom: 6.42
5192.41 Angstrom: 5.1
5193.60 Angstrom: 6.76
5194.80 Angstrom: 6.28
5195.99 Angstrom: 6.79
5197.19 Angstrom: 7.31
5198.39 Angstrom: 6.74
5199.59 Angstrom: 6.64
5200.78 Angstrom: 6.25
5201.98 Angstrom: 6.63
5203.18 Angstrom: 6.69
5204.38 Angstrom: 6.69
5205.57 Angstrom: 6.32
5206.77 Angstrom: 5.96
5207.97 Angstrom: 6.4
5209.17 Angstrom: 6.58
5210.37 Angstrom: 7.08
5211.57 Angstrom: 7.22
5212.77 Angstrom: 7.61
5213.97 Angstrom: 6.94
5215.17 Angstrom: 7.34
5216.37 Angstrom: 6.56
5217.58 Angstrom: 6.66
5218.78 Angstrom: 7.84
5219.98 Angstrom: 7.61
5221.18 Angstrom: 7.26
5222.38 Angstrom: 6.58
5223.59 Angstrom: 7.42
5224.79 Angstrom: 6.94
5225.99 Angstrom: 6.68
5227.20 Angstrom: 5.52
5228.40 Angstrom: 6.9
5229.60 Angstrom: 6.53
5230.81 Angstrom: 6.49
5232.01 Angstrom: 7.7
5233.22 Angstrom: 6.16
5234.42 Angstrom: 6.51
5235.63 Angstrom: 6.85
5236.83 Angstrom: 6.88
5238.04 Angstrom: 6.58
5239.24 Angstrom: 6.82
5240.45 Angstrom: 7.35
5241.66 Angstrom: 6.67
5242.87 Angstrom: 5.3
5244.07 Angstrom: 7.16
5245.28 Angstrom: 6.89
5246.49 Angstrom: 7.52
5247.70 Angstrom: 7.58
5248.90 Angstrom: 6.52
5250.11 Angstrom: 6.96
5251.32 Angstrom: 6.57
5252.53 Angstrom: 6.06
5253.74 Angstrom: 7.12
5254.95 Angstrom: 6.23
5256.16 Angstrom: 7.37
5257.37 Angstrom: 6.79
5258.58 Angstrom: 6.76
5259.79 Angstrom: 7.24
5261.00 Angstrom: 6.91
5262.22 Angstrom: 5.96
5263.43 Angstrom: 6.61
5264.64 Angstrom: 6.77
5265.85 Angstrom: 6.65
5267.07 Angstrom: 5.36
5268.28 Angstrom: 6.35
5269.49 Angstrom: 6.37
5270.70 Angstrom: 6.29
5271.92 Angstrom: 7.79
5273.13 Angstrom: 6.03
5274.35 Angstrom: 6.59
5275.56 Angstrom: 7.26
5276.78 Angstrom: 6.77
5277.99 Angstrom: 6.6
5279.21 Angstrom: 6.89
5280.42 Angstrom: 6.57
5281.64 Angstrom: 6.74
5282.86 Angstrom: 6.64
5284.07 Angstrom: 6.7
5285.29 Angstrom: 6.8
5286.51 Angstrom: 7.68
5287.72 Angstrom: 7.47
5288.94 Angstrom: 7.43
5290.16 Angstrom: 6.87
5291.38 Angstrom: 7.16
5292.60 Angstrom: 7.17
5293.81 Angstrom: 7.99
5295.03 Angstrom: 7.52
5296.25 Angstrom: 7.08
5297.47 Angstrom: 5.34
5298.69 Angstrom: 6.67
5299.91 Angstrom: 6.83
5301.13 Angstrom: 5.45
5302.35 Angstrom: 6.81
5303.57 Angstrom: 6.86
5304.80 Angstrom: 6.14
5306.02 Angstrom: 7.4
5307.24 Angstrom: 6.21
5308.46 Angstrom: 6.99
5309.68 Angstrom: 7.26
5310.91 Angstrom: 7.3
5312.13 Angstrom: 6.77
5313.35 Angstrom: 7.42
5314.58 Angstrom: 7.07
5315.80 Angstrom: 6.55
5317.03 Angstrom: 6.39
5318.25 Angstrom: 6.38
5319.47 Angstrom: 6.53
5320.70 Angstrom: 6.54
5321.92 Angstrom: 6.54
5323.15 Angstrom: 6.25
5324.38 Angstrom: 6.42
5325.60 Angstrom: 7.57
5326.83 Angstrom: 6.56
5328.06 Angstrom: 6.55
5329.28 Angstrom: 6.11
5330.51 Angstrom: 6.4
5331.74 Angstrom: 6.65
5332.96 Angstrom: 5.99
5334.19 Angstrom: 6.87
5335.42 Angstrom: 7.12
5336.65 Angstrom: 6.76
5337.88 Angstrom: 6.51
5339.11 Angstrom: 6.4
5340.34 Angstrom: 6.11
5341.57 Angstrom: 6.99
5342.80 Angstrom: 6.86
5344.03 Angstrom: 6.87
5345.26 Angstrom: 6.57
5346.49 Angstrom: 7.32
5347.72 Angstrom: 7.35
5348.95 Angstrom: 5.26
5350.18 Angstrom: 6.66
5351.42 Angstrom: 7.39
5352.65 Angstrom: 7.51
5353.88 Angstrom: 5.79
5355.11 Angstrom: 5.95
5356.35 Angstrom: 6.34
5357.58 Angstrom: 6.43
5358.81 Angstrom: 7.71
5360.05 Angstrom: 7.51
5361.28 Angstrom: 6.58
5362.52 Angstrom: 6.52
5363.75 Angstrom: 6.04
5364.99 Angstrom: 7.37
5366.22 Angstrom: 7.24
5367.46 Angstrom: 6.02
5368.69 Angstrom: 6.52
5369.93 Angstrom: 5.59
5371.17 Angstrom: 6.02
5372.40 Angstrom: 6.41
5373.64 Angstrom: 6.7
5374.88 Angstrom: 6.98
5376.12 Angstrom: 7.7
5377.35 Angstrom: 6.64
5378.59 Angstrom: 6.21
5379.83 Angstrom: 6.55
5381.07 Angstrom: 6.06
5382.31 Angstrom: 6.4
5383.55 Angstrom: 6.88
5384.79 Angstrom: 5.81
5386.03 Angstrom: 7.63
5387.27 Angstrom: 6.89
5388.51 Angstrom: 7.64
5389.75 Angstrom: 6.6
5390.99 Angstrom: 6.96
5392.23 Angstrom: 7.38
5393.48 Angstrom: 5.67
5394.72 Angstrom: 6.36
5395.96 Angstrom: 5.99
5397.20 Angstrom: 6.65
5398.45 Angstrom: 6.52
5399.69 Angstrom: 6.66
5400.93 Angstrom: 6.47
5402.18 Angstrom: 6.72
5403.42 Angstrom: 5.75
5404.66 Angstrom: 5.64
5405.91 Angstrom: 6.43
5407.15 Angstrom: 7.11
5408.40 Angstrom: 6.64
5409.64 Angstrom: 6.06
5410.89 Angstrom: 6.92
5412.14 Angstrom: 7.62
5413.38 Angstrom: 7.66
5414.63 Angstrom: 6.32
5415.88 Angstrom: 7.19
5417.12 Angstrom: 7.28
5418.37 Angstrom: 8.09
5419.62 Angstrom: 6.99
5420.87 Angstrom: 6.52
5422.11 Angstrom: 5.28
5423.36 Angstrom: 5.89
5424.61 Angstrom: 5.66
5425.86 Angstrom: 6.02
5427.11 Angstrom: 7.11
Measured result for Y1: 0.53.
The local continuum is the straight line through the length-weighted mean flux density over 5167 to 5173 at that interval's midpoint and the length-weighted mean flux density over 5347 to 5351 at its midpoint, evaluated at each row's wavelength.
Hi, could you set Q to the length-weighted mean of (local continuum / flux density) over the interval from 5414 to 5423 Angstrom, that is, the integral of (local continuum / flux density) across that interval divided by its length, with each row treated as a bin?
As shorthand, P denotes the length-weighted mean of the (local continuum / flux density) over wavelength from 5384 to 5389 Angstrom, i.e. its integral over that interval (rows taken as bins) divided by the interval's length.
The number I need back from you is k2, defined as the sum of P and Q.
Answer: 2.01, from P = 0.97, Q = 1.034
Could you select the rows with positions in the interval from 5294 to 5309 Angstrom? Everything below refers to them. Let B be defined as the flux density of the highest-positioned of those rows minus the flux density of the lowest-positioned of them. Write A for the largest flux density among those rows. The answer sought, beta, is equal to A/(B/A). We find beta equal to -107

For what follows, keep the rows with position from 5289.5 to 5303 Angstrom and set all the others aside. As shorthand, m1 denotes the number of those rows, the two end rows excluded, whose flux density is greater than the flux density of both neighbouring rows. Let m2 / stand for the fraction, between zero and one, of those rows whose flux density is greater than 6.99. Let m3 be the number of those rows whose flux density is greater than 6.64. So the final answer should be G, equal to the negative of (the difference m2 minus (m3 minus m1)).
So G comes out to 7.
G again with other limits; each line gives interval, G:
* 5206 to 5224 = 6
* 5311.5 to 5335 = 3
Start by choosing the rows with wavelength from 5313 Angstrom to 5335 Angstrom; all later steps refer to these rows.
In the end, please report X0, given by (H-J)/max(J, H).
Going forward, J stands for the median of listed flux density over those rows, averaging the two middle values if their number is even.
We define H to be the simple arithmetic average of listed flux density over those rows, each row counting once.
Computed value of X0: 0.009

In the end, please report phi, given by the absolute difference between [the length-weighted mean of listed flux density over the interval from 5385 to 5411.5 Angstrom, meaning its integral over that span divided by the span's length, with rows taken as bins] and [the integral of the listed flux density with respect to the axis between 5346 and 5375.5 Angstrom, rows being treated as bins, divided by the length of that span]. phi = 0.04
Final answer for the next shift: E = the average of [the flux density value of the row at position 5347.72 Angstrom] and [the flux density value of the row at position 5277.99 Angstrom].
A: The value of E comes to 7.0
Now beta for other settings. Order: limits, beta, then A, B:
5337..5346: 814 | 6.99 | 0.06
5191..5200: 243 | 7.31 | 0.22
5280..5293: 98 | 7.68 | 0.60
